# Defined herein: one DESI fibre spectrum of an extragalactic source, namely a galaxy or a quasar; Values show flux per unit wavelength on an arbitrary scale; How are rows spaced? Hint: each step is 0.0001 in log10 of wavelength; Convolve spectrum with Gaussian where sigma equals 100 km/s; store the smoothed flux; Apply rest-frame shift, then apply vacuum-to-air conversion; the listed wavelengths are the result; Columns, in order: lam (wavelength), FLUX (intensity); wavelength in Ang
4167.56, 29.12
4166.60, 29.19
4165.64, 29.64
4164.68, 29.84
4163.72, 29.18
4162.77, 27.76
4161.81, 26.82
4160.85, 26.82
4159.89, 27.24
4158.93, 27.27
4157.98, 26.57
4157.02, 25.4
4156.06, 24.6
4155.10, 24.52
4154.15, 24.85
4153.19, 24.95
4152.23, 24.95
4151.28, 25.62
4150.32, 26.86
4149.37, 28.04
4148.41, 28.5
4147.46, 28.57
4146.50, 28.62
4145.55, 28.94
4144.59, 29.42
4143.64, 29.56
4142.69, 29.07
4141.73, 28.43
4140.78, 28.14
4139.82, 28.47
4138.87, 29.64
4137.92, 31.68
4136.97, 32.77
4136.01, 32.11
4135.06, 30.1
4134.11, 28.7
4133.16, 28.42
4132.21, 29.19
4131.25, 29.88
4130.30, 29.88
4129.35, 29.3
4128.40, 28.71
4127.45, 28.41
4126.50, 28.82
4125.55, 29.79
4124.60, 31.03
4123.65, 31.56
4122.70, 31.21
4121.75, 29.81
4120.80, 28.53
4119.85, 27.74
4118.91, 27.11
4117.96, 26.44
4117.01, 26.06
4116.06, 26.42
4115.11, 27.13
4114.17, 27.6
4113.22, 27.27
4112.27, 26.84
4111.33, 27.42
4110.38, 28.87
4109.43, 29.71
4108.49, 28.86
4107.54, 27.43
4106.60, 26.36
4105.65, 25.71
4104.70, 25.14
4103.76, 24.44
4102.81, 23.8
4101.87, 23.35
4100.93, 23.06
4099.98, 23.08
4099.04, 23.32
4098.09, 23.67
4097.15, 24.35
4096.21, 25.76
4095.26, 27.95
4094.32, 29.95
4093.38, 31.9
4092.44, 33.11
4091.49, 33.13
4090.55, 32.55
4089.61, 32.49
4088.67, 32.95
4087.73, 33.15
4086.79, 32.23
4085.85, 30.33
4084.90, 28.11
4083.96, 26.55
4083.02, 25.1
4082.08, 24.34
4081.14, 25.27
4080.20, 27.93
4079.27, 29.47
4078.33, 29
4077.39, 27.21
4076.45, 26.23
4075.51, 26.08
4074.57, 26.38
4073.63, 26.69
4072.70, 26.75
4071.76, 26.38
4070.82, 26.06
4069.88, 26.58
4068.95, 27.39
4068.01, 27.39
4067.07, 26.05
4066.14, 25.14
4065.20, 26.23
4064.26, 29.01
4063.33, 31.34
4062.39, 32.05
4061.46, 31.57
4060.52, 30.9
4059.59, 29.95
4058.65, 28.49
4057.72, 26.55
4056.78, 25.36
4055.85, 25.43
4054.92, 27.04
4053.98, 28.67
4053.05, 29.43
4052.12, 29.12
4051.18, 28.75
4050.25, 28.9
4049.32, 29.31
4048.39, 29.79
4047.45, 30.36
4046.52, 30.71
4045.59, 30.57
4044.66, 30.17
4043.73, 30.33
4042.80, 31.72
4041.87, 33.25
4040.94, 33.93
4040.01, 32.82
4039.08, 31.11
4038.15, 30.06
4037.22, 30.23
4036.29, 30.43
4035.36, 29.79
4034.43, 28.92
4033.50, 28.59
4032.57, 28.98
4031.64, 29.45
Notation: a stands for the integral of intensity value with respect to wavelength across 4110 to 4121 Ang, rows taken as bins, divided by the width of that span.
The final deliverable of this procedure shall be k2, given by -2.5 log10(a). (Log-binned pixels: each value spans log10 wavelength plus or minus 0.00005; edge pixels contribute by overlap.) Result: -3.59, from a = 27.3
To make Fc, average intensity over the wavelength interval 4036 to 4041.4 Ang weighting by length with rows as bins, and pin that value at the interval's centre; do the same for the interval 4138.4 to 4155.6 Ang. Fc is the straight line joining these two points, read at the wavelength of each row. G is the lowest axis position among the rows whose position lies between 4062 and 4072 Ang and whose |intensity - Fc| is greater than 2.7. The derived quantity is 4065.20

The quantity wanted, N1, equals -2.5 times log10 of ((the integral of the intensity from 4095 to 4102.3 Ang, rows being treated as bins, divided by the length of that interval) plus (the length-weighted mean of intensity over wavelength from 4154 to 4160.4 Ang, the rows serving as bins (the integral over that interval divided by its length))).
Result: -4.25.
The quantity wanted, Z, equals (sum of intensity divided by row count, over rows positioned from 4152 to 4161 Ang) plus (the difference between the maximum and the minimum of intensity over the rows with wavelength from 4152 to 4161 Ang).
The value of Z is 28.5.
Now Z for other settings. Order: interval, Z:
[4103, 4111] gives 32.3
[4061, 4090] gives 36.9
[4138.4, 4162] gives 32.4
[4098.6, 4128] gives 35.7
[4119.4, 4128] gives 33.5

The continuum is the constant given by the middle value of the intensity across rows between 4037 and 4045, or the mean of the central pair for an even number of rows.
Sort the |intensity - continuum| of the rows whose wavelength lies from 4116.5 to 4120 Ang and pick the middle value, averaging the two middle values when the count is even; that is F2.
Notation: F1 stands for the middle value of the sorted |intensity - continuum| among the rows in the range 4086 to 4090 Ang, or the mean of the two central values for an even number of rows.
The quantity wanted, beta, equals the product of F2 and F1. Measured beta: 7.0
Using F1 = 1.6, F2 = 4.3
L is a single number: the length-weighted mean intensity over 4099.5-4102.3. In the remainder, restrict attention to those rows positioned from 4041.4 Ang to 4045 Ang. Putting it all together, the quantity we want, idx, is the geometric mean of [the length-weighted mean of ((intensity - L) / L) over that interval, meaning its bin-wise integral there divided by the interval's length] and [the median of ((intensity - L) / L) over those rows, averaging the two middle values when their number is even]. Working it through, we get 0.35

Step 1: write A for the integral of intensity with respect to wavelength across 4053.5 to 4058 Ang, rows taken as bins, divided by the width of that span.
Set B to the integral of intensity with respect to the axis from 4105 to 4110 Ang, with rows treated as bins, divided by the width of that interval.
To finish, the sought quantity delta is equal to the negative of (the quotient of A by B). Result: -0.97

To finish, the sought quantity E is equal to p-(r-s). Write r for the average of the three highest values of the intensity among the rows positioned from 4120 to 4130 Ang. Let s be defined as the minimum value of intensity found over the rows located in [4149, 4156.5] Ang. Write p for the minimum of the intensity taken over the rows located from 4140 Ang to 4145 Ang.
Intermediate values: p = 28.14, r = 31.3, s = 24.52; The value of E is 21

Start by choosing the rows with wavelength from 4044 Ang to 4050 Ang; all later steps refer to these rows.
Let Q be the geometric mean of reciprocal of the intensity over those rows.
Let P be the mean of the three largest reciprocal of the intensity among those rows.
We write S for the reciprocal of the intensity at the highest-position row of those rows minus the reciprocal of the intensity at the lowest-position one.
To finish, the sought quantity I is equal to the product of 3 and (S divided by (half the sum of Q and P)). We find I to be 0.1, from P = 0.0336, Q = 0.0332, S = 0.001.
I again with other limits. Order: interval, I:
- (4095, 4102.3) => 0.5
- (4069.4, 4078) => -0.1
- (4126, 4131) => -0.1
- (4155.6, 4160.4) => -0.3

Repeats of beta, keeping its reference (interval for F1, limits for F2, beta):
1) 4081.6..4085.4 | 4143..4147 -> 10.2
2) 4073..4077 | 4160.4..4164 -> 18.4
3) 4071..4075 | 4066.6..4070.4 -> 18.9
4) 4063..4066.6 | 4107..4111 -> 7.8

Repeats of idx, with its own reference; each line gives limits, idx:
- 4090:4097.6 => 0.31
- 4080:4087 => 0.18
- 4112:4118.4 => 0.16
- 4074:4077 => 0.13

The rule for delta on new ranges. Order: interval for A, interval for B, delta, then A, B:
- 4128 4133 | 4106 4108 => -1.09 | 29.3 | 26.8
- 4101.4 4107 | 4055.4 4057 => -0.97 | 24.8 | 25.5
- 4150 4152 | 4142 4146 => -0.89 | 26.1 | 29.2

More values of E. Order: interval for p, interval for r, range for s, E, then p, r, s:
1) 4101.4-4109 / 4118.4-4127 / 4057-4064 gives 19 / 23.35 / 31.3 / 26.55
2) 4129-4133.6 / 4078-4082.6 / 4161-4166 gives 26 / 28.42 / 28.8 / 26.82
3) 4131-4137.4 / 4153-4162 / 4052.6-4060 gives 27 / 28.42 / 27.1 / 25.36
